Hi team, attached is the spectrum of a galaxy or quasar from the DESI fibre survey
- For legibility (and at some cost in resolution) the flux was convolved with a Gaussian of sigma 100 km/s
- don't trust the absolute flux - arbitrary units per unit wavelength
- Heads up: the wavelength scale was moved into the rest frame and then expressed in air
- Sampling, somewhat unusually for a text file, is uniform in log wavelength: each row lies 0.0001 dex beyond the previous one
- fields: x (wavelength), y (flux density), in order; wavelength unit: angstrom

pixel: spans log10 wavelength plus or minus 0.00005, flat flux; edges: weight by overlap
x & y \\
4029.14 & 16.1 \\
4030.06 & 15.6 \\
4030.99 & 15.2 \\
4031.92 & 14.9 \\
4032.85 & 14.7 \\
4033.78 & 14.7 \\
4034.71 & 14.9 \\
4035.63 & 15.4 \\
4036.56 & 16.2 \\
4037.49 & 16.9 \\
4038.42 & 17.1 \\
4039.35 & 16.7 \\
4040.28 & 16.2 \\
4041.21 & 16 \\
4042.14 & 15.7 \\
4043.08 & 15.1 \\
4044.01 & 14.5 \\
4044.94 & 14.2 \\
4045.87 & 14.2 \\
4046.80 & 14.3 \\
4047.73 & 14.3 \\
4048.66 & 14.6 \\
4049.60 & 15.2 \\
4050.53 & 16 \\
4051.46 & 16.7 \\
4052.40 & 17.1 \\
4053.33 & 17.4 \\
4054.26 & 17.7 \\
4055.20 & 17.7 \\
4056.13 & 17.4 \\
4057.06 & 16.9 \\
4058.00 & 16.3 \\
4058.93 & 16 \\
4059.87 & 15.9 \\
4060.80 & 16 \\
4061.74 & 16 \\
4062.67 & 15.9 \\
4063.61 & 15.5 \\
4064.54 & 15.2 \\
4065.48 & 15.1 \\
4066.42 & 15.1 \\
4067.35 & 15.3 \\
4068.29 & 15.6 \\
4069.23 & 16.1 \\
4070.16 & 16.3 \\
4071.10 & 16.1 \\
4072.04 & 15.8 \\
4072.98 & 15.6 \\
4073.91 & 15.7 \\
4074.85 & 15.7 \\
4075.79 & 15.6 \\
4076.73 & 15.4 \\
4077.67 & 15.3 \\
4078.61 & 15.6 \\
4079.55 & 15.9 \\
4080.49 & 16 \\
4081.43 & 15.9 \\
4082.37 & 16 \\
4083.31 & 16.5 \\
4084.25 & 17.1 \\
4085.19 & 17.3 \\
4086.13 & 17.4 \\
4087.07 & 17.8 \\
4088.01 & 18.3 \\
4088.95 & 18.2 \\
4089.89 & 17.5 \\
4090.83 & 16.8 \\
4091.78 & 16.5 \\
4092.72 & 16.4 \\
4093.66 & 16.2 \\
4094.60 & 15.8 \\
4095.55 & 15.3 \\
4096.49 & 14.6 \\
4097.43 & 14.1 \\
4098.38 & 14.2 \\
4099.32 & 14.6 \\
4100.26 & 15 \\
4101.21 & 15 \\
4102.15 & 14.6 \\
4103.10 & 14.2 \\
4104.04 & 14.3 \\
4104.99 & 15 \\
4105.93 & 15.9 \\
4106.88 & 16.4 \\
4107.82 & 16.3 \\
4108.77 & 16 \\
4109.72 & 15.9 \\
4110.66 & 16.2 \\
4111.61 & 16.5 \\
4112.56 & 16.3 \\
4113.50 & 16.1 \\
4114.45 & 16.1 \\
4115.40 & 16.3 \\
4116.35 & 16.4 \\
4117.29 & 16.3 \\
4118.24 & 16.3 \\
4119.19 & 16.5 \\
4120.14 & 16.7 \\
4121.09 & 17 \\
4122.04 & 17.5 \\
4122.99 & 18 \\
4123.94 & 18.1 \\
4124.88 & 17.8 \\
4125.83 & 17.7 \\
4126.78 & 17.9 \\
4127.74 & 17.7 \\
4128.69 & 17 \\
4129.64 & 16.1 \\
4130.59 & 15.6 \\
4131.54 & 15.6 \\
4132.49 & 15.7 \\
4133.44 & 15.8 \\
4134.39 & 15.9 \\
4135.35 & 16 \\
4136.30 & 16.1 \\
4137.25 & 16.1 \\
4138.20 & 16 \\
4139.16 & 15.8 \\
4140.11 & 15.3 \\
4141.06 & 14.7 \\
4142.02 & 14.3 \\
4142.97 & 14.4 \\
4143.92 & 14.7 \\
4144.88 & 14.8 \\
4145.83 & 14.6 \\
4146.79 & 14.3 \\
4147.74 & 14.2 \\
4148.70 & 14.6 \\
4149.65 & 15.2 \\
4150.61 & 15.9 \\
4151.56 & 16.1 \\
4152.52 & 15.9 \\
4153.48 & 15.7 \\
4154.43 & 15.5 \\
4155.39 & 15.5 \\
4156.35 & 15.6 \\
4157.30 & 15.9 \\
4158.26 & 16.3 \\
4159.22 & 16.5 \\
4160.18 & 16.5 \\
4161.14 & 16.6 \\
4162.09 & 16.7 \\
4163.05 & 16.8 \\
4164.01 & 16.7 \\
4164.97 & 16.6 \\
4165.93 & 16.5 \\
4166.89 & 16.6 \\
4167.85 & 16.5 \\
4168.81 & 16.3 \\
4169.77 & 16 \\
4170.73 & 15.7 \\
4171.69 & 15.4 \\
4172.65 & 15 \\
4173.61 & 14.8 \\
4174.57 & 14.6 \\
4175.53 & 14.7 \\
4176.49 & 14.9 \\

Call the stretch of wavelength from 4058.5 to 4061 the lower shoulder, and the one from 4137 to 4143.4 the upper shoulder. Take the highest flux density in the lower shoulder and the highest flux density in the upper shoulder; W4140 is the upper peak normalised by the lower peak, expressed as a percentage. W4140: 101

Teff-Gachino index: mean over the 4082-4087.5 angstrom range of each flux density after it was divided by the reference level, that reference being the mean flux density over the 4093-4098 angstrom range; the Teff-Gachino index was 1.12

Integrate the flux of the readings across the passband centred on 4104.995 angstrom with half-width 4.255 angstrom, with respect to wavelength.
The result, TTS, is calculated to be 130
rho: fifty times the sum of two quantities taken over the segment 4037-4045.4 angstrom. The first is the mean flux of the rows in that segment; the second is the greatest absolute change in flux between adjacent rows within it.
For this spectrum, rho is 821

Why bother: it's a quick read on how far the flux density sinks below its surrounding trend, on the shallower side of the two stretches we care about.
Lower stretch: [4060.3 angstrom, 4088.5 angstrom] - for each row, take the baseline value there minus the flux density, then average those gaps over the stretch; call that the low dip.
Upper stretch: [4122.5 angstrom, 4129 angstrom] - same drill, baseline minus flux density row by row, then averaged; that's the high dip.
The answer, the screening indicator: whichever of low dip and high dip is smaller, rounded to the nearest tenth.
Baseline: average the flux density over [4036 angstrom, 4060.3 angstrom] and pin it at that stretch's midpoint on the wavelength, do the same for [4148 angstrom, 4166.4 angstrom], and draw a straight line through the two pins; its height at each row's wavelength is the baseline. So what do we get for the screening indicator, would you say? -1.7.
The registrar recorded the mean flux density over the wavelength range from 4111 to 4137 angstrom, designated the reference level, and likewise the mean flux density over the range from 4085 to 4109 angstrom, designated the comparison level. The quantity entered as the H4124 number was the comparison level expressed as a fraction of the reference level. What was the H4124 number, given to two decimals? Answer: 0.96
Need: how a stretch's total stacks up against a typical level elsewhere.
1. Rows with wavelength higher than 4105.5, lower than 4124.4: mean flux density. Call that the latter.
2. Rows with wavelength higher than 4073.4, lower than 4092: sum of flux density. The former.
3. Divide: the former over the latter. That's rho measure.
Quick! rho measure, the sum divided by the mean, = 20.0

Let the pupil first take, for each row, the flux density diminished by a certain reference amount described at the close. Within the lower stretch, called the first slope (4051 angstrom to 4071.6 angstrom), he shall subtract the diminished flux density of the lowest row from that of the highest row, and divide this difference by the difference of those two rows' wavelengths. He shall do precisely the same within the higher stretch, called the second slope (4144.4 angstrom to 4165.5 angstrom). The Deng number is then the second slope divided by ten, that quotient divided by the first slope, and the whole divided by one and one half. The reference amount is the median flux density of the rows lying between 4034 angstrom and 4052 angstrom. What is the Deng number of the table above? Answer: -0.20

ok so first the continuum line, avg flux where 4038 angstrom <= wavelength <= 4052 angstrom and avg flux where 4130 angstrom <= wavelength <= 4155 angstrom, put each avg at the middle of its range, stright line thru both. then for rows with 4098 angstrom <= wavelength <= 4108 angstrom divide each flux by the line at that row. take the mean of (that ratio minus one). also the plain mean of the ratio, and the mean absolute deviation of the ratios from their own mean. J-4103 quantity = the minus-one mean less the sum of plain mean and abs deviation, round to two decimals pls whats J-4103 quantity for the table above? -1.04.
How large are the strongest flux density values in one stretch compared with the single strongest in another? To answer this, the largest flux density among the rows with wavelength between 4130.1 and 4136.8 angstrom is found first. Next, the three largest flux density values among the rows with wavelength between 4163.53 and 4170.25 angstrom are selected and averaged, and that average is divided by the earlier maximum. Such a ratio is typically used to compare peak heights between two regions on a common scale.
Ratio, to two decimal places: 1.03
